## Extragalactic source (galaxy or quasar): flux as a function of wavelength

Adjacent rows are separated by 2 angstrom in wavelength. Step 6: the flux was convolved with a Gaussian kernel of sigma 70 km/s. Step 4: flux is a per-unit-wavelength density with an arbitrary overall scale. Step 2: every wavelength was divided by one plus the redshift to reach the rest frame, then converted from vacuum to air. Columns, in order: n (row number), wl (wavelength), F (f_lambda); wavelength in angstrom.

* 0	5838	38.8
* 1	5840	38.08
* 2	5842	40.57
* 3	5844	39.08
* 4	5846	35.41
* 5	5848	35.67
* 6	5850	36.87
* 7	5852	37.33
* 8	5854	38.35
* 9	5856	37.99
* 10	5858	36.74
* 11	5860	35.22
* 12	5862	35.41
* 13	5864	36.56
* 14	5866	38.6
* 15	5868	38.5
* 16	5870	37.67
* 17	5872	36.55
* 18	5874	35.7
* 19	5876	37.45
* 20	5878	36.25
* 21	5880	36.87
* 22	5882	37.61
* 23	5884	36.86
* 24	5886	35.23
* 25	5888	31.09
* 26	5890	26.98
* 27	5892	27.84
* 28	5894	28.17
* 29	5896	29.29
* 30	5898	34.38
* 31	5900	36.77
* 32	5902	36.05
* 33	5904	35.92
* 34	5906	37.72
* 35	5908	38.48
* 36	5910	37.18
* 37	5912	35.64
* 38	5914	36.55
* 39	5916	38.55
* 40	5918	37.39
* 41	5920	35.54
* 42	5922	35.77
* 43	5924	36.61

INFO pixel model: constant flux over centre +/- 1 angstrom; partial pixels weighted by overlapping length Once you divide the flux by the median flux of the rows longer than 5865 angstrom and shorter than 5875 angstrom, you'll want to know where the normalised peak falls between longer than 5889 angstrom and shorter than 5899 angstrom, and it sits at 5898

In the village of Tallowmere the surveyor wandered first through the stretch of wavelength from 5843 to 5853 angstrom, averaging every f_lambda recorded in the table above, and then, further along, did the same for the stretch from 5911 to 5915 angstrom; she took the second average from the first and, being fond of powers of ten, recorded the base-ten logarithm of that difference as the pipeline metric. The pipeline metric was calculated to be -0.1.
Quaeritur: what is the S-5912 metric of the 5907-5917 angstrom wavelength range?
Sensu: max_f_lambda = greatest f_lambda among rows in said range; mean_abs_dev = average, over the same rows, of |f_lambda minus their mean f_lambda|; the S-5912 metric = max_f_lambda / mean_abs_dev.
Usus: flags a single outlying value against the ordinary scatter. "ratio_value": 39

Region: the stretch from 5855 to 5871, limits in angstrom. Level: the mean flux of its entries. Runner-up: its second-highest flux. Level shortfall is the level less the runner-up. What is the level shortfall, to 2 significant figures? -1.4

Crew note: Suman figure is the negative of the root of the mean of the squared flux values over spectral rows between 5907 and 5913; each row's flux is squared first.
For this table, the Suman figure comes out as -37.1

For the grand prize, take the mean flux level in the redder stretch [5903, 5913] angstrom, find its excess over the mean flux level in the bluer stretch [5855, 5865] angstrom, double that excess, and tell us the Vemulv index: 1.2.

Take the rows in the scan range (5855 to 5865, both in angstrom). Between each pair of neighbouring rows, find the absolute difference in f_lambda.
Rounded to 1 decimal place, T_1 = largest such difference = 1.5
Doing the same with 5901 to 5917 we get 2.0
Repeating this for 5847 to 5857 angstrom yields 1.2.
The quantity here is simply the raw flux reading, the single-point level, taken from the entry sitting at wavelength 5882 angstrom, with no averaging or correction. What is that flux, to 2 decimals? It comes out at 37.61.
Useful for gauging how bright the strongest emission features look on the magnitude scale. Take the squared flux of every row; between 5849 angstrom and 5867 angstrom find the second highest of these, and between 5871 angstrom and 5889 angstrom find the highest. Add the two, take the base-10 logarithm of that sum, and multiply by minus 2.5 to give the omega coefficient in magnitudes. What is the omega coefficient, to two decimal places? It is -8.65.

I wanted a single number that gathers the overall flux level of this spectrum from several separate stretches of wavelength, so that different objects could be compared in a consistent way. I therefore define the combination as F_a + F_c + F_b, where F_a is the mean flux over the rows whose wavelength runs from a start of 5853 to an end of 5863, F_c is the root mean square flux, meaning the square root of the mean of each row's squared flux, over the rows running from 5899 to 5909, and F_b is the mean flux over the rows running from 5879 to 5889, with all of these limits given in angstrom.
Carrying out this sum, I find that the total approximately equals 109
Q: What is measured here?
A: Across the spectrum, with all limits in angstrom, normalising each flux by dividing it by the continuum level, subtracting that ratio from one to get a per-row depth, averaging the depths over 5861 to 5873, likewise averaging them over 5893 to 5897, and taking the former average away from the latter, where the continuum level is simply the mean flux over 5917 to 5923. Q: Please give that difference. 0.23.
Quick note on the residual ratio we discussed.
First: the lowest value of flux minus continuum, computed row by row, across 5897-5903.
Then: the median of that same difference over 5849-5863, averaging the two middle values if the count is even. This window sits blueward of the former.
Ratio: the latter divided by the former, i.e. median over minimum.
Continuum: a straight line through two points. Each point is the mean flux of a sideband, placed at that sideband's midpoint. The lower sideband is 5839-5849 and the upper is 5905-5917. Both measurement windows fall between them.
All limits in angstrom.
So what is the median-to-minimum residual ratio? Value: 0.28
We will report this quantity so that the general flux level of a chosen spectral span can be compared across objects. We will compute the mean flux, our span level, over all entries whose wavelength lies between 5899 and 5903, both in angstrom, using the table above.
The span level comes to 36.4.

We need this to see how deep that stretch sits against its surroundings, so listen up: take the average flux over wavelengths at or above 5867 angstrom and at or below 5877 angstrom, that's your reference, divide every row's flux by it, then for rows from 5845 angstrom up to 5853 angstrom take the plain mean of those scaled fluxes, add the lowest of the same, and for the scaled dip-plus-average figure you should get 1.93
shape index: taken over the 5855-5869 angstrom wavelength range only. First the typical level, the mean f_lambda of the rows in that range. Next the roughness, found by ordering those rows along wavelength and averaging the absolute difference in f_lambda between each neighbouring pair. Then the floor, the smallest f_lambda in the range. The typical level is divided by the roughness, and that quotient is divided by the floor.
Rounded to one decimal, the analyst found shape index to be 1.0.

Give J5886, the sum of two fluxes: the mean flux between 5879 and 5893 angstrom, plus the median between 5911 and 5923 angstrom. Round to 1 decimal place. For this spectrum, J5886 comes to 69.4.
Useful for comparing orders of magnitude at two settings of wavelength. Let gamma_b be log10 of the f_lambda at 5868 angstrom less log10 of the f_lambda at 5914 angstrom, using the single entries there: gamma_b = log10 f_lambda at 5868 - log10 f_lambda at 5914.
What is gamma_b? 0.023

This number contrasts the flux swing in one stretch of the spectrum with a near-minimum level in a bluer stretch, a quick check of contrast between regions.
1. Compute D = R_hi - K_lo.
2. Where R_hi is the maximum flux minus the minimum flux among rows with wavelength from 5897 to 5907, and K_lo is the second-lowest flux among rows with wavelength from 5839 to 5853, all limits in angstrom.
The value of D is -32.3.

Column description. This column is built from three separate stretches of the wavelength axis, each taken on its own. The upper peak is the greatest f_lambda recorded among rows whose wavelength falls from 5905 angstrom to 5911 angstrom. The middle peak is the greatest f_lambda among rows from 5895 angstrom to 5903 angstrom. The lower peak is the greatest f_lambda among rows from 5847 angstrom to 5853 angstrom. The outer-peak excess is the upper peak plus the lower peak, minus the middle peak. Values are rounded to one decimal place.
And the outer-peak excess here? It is 39.0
